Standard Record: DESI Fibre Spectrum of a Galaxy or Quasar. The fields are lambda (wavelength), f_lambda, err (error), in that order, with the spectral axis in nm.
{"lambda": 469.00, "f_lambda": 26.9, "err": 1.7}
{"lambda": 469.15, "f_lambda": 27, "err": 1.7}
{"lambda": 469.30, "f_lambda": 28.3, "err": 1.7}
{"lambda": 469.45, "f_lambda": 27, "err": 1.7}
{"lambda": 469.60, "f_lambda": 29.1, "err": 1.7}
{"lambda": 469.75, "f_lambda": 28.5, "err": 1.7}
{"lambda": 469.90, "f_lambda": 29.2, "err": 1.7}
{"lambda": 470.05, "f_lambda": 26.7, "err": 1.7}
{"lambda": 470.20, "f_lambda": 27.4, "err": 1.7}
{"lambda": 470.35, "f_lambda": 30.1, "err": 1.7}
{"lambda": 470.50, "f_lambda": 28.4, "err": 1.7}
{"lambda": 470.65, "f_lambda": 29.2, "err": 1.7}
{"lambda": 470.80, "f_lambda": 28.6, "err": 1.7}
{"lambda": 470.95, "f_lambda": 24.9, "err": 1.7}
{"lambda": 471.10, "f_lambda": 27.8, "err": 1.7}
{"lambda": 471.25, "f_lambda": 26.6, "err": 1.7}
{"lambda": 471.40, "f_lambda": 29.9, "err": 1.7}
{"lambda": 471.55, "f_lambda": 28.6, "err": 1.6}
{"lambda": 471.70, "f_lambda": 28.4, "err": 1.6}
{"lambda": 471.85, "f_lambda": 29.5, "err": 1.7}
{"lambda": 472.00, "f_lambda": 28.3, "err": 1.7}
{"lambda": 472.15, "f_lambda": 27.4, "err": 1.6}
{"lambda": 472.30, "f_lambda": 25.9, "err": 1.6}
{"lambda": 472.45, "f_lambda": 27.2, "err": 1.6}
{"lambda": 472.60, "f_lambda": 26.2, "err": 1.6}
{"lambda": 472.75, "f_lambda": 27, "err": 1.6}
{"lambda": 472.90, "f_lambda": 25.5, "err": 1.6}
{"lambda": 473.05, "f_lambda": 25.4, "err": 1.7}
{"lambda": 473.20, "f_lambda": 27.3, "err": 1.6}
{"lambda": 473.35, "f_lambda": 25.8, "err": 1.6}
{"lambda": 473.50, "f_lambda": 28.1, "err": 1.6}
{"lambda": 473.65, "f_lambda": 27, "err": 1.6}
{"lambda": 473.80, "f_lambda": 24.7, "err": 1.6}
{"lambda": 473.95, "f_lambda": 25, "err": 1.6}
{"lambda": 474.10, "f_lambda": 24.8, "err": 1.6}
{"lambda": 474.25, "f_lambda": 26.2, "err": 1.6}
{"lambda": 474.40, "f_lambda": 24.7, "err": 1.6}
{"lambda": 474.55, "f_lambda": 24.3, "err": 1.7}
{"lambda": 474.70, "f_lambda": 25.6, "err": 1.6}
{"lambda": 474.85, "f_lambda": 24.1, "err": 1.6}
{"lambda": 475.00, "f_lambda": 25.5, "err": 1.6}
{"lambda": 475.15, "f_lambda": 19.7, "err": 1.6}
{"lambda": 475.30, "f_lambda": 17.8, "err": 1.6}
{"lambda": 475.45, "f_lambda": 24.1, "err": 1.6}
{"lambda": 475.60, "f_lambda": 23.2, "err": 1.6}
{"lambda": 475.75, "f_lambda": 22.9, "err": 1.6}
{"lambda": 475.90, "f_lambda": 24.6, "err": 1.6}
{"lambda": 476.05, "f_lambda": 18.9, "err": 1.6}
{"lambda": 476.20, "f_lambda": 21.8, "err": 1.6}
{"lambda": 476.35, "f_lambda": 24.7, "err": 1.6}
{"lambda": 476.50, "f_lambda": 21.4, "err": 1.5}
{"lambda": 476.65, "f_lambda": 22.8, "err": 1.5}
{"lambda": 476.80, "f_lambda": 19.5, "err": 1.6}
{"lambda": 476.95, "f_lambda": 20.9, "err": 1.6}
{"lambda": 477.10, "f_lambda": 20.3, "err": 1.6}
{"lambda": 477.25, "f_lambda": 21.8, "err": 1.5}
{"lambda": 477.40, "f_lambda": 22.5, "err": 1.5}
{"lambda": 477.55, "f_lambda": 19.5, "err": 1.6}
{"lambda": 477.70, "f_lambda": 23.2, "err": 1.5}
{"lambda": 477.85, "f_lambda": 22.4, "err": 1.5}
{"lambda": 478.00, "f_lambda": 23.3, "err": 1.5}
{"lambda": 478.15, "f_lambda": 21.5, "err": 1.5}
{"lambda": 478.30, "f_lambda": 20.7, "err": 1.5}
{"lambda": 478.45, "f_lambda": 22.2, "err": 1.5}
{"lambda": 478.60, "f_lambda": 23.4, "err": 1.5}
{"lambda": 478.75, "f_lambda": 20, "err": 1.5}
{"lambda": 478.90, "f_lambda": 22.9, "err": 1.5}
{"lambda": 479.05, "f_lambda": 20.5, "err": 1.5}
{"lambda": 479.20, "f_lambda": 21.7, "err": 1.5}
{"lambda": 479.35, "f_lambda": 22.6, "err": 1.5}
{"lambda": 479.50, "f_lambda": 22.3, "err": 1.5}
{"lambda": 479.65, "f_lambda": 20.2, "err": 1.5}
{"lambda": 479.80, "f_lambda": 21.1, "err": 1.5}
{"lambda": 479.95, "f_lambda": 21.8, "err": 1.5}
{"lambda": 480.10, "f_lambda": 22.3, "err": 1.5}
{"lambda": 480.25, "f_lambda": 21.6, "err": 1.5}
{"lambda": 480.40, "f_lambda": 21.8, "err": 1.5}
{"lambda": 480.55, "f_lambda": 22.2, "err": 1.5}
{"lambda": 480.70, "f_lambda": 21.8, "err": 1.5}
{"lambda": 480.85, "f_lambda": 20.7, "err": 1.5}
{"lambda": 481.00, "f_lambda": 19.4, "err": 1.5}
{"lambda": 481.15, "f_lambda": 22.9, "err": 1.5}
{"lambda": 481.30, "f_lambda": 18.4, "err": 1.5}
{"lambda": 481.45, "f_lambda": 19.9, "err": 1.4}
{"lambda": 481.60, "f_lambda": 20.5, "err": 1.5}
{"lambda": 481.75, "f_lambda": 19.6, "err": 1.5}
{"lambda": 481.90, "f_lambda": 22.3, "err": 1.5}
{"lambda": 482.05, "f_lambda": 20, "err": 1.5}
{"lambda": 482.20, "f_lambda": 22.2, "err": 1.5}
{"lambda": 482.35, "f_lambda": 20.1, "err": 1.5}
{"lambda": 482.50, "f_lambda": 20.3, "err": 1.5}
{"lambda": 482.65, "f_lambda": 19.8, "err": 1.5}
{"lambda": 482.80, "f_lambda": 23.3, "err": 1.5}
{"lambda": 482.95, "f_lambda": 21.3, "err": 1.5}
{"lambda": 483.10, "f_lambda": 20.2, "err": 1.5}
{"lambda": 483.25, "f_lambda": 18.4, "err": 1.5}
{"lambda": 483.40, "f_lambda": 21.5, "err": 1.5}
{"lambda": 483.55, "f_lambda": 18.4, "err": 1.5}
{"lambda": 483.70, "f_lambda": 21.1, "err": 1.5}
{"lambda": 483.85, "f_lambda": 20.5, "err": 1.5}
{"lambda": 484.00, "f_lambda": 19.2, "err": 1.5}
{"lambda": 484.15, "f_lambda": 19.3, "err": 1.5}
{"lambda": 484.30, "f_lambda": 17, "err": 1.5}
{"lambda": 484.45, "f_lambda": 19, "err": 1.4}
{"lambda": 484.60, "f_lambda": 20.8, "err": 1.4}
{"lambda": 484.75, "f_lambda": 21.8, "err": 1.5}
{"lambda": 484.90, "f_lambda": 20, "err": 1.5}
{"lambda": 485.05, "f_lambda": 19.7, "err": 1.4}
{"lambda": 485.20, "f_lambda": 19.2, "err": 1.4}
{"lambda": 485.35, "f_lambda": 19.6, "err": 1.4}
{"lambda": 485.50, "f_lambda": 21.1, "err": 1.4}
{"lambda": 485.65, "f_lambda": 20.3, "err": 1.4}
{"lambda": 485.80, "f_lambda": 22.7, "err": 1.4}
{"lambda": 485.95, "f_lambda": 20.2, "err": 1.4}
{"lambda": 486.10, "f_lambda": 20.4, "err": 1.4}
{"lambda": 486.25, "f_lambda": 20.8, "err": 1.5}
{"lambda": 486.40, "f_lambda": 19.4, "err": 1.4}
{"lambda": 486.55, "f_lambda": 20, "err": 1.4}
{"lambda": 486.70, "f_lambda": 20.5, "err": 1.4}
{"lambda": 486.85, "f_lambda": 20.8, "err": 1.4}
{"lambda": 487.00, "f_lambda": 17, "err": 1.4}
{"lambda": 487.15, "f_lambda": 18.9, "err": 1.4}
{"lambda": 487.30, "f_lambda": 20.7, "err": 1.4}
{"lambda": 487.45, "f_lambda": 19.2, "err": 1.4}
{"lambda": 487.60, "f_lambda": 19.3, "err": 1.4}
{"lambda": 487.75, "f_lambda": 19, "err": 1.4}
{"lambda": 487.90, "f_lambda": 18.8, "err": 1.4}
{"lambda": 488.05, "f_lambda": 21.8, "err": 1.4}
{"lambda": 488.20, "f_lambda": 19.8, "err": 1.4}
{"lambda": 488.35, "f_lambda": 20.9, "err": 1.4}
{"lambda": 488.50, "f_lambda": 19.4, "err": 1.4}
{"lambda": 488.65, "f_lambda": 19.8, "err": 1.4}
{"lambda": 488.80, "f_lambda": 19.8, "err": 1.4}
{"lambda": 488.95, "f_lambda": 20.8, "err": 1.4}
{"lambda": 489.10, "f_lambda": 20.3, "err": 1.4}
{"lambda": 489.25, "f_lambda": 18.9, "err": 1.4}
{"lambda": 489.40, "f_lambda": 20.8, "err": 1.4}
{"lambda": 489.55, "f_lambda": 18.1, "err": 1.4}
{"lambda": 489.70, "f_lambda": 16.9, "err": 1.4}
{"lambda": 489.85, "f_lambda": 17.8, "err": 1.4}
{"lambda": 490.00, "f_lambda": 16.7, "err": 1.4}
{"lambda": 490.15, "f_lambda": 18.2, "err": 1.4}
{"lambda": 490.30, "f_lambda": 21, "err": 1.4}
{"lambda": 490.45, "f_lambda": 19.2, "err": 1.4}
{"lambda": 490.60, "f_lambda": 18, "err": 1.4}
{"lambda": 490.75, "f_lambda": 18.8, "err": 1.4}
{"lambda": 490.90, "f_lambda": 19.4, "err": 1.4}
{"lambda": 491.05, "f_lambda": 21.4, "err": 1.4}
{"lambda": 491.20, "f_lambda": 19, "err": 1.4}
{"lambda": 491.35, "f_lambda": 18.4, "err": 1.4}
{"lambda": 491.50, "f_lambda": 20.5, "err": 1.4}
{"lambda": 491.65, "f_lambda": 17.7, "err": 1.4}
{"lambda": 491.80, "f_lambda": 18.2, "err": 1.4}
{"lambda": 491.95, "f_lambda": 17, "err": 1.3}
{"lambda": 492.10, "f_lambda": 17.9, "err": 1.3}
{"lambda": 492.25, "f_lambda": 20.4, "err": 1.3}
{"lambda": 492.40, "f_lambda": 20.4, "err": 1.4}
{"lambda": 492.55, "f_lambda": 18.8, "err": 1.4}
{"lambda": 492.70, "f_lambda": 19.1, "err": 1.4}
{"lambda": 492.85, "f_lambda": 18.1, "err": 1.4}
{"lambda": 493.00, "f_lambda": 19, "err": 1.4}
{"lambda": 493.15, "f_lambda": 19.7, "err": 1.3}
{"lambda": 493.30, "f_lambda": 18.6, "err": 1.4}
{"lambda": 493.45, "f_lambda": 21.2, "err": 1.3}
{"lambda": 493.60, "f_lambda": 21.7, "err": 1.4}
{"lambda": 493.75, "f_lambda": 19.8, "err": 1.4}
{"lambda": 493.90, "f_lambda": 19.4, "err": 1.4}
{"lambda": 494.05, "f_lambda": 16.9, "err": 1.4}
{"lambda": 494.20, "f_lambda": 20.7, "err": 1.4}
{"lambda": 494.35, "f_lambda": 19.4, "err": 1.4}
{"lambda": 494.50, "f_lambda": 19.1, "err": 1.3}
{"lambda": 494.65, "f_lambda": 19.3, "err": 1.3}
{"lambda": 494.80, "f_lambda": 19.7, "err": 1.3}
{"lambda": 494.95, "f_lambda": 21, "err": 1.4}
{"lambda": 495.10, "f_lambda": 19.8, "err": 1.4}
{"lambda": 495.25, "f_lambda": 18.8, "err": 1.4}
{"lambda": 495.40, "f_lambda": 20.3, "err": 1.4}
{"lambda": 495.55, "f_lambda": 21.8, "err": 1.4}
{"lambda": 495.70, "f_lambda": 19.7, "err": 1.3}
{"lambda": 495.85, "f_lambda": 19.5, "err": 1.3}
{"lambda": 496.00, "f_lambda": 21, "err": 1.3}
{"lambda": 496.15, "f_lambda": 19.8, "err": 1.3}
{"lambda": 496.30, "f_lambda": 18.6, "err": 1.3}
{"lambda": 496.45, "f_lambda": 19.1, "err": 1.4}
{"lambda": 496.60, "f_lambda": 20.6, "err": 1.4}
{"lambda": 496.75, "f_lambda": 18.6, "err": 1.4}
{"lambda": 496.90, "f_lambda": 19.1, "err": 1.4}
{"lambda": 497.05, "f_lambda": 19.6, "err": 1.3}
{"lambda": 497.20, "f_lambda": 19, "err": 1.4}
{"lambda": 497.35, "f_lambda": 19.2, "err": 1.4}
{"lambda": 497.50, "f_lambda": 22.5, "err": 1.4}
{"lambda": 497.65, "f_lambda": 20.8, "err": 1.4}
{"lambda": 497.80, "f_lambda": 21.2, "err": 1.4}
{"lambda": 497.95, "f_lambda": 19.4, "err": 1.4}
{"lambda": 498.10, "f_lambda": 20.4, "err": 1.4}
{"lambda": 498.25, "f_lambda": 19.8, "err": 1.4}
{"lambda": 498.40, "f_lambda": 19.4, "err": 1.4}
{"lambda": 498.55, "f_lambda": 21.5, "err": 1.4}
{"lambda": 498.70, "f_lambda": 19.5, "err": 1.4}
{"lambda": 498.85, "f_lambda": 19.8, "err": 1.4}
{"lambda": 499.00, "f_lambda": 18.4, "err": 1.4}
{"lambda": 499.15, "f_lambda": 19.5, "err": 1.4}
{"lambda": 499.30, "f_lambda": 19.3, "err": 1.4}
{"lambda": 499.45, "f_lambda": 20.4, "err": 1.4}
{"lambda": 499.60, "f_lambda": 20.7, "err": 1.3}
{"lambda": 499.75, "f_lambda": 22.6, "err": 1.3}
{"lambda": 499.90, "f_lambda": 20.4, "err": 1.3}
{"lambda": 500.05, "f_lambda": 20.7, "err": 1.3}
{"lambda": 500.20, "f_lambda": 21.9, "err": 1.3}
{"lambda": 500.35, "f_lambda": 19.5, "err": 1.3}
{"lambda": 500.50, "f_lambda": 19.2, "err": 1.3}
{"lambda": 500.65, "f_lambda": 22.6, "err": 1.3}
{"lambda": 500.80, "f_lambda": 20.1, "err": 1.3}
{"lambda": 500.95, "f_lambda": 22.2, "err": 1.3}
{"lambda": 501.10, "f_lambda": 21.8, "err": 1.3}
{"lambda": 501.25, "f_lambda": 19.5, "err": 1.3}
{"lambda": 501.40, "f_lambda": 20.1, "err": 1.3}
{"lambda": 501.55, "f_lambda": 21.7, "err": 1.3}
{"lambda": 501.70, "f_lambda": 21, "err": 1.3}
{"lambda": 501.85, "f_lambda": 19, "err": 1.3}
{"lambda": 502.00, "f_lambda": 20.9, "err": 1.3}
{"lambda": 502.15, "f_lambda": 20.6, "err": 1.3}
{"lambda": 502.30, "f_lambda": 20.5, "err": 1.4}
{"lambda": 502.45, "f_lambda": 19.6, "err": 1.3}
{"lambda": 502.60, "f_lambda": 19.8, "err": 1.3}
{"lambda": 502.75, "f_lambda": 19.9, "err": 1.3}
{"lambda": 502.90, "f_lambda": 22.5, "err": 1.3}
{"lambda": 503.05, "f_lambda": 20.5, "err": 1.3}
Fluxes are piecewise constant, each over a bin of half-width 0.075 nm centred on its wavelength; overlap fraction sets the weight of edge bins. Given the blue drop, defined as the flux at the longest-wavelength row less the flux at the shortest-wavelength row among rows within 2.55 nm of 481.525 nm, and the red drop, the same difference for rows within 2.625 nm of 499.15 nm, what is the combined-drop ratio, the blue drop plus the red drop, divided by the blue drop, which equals 0.7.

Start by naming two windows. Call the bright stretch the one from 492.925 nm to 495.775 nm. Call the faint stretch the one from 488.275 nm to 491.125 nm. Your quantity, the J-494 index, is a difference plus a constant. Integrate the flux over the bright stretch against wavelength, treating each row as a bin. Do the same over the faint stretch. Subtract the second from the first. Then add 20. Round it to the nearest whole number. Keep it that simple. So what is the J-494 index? 21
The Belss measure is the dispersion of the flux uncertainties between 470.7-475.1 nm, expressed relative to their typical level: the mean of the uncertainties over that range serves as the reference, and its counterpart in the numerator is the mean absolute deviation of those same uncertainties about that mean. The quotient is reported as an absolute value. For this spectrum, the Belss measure 0.0262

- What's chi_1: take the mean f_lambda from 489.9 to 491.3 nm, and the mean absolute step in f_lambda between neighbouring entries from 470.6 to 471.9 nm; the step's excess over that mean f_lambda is -17.3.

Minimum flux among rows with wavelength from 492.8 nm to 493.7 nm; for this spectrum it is 18.1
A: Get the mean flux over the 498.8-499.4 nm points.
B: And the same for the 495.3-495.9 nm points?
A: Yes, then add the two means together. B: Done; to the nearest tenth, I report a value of 39.6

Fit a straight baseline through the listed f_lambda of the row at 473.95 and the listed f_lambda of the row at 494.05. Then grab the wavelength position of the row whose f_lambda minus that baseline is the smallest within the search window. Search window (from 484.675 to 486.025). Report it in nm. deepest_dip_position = 485.20 nm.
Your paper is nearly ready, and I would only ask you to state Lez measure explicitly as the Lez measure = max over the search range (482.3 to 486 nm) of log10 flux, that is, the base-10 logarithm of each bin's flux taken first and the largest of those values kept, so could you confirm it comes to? 1.37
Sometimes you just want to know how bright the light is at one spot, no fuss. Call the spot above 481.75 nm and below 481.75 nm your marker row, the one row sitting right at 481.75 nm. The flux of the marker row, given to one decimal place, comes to 19.6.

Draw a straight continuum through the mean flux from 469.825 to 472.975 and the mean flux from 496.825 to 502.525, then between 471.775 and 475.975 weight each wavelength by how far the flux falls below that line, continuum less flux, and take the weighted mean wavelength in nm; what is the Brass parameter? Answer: 474.81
